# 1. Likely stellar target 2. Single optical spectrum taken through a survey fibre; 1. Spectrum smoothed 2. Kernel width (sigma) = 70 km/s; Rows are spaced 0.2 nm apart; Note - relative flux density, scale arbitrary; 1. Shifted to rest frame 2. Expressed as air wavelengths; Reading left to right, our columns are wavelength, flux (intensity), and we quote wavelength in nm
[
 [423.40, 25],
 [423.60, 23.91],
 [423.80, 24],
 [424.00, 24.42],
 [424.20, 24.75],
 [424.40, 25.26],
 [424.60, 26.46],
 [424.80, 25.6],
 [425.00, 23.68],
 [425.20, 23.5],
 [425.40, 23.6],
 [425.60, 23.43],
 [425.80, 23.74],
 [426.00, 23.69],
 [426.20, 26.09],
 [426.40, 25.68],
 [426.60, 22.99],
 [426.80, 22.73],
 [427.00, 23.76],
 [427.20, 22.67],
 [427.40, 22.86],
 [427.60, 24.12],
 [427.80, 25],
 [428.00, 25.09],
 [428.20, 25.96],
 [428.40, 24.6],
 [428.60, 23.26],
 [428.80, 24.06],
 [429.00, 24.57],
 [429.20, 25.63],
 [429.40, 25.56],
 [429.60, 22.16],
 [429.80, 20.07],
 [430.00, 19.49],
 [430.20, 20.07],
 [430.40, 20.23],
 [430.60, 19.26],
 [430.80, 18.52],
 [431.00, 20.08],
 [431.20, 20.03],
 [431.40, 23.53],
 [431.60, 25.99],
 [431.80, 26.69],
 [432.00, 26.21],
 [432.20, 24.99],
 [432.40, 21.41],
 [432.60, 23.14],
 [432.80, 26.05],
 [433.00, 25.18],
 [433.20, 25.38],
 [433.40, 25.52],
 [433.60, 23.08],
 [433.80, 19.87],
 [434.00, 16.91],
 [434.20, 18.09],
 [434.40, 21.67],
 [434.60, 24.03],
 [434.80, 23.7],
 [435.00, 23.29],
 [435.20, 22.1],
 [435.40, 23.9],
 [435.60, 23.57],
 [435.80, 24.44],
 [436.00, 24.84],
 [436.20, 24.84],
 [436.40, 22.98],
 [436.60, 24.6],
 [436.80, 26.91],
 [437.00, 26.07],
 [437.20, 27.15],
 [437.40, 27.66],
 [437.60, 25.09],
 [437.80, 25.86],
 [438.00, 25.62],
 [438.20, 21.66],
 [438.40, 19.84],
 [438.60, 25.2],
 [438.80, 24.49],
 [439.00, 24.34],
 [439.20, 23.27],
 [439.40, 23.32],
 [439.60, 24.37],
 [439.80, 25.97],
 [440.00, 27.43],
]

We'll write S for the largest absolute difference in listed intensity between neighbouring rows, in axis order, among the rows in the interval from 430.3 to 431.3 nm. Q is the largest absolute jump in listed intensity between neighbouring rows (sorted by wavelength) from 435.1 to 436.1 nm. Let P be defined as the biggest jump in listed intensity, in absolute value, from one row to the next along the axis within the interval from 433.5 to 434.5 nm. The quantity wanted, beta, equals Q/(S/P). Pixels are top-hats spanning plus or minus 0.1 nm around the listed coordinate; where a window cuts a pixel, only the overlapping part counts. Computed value 4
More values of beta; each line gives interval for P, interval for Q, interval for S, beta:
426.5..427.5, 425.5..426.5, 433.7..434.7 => 1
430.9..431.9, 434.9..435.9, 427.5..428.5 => 5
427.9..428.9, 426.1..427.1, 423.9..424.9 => 3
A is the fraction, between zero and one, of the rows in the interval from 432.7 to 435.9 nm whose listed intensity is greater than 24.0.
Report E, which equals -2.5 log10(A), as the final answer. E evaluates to 1.06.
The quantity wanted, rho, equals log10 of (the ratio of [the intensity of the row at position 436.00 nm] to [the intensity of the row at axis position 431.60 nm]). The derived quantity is -0.02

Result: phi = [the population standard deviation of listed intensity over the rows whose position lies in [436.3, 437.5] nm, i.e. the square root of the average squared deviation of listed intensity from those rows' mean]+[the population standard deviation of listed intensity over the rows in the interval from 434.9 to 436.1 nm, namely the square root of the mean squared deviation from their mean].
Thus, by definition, 2.5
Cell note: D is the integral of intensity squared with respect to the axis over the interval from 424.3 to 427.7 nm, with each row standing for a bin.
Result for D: 1981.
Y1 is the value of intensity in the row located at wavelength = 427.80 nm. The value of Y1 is 25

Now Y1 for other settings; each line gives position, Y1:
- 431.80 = 26.69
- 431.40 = 23.53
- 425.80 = 23.74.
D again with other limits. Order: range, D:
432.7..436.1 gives 1826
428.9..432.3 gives 1754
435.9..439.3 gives 2092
